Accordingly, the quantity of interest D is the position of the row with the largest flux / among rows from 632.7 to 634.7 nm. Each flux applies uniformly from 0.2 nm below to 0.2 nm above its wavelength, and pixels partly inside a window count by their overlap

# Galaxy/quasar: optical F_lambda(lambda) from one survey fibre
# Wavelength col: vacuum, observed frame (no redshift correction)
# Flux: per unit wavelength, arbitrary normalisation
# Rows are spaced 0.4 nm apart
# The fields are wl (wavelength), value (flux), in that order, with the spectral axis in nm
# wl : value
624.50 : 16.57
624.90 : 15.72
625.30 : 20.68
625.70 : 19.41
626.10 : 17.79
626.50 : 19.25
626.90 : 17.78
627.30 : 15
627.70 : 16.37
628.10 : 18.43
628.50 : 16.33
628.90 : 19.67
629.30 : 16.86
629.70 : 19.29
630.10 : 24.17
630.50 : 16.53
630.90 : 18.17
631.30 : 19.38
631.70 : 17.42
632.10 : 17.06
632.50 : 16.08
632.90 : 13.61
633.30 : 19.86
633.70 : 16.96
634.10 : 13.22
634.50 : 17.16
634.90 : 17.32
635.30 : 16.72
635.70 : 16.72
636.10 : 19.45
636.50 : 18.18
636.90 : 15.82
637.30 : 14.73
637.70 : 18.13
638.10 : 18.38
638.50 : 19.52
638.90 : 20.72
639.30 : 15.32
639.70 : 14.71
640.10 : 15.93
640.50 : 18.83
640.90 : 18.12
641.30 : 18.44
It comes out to 633.30 nm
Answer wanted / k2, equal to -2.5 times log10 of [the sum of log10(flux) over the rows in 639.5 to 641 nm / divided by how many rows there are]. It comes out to -0.22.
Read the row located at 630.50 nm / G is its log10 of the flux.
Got 1.22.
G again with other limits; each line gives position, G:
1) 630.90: 1.26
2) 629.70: 1.29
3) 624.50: 1.22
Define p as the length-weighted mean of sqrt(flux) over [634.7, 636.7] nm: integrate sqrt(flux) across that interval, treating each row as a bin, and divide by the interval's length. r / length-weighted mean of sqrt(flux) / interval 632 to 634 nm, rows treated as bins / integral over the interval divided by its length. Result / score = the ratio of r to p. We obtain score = 0.97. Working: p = 4.20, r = 4.06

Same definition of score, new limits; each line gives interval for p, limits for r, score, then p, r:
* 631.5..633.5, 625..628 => 1.03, 4.09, 4.23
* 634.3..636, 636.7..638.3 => 0.99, 4.14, 4.09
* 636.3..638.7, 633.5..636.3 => 0.98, 4.17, 4.09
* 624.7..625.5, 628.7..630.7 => 1.03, 4.26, 4.38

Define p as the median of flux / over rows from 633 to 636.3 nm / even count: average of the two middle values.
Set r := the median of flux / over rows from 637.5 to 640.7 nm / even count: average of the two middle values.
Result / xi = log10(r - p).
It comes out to 0.08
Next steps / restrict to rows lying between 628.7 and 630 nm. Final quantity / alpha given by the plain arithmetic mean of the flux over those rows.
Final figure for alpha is 18.6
